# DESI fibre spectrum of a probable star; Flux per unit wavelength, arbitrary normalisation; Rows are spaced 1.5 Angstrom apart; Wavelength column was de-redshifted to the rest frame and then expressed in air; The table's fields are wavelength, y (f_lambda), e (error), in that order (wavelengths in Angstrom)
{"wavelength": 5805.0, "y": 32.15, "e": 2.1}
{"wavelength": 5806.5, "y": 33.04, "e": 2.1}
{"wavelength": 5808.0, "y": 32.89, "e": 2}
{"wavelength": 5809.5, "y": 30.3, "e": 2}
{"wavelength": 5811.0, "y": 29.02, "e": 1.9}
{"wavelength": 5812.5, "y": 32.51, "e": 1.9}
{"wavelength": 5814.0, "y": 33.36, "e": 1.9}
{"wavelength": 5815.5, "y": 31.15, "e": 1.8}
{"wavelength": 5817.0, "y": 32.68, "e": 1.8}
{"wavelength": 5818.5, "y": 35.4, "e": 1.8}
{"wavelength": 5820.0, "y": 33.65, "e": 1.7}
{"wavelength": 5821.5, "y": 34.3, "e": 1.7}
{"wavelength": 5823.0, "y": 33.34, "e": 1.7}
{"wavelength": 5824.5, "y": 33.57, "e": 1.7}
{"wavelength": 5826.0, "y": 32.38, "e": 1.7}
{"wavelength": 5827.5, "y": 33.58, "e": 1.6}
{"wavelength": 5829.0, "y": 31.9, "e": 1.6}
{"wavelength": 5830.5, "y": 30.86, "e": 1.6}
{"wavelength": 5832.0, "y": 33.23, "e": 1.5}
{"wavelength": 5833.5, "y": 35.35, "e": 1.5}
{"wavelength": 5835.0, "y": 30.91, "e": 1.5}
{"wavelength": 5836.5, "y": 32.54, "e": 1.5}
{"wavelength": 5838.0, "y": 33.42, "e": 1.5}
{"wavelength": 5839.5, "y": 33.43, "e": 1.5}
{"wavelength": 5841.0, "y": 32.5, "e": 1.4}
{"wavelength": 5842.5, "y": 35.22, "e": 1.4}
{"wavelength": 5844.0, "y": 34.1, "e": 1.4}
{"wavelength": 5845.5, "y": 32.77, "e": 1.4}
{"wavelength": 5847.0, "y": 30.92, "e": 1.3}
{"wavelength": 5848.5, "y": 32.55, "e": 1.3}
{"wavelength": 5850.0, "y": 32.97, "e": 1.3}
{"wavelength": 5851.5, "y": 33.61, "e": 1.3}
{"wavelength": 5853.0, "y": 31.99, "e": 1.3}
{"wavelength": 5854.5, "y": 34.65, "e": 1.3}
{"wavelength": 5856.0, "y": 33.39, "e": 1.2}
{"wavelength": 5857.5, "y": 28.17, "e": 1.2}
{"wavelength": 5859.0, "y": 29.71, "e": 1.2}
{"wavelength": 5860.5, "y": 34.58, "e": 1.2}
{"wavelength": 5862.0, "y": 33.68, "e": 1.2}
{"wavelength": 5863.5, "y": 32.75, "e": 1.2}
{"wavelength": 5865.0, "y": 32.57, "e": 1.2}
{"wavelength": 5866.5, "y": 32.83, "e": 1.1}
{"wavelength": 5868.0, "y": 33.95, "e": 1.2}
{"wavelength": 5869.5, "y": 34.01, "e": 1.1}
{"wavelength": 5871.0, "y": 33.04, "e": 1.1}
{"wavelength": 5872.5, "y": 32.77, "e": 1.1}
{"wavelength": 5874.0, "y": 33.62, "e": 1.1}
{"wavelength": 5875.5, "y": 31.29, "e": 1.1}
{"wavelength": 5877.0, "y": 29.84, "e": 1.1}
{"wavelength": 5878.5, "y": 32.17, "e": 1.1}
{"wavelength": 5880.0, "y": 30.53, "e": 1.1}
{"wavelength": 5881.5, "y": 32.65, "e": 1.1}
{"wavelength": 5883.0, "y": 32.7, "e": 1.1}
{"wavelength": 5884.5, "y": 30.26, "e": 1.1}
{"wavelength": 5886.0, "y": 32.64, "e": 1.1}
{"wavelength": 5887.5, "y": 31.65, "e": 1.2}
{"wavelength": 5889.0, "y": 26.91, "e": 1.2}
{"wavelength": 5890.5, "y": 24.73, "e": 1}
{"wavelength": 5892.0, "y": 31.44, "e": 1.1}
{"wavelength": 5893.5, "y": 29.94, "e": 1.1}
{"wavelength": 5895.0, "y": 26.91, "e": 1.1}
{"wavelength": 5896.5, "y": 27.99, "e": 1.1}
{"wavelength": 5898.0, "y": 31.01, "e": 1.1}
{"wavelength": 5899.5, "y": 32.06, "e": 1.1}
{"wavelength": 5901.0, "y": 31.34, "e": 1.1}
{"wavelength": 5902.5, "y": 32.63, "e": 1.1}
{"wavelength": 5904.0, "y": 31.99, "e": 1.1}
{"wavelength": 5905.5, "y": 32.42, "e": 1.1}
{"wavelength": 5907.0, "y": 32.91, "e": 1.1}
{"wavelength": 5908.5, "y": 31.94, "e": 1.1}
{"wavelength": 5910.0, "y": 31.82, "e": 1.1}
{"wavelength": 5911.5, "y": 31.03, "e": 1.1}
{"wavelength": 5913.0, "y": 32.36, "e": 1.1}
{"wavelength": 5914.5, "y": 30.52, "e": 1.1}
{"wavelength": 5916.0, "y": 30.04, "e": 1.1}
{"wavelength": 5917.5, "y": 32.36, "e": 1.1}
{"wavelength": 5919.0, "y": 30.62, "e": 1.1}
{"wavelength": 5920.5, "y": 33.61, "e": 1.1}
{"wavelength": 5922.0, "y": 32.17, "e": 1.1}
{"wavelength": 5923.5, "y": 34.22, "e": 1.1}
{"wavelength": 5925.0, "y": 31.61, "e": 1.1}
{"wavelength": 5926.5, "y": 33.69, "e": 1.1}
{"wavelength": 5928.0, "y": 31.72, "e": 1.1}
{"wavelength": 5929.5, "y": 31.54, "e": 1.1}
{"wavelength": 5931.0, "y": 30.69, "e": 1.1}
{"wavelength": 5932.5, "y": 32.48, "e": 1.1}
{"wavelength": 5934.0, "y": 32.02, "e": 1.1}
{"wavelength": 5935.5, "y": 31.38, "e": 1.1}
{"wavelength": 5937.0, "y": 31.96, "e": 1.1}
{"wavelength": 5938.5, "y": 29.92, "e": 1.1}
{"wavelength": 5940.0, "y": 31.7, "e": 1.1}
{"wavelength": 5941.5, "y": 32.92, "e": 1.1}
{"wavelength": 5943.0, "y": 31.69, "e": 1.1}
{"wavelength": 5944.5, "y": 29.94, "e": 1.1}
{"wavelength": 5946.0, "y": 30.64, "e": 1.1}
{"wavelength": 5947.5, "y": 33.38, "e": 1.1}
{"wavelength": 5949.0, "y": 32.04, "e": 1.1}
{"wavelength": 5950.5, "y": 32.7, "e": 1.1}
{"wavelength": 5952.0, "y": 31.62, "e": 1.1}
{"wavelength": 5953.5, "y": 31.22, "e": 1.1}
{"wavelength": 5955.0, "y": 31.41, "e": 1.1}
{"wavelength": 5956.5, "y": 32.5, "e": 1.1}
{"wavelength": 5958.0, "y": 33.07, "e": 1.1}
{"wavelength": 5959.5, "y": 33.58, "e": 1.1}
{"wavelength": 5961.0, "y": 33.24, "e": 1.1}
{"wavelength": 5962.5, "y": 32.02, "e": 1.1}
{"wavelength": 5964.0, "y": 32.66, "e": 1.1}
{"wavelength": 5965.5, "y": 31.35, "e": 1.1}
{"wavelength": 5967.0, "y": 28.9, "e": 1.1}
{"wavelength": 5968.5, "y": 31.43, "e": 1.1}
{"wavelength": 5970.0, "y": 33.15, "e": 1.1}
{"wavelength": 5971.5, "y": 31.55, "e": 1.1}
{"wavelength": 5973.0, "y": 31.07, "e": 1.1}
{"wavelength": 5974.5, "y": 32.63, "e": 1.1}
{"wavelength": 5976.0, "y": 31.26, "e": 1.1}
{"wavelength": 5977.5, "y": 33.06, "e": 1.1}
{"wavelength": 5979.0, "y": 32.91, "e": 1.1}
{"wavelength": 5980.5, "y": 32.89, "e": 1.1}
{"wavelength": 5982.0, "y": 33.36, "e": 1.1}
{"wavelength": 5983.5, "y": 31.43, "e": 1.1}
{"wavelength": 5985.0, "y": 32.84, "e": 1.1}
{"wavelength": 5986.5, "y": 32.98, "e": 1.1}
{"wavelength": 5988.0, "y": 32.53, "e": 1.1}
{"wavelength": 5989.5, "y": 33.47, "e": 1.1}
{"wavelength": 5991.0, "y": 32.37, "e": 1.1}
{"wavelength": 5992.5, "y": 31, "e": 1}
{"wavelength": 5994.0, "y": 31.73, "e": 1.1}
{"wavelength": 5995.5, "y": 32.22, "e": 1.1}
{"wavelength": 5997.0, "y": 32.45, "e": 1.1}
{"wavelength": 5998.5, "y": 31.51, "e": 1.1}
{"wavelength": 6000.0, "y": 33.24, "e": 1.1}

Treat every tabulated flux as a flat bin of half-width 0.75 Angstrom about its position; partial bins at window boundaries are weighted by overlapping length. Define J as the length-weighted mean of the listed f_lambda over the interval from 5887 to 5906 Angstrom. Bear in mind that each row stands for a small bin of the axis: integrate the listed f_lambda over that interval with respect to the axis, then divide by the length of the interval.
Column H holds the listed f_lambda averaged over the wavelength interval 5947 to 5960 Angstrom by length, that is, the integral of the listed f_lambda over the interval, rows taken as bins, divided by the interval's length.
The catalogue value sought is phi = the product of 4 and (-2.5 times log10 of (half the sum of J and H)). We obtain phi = -14.9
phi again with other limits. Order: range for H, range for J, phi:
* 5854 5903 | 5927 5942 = -15.0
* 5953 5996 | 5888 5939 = -15.0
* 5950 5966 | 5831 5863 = -15.1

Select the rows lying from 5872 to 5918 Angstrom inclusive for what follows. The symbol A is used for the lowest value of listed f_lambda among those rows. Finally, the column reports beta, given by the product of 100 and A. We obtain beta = 2473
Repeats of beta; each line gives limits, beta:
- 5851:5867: 2817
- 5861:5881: 2984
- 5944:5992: 2890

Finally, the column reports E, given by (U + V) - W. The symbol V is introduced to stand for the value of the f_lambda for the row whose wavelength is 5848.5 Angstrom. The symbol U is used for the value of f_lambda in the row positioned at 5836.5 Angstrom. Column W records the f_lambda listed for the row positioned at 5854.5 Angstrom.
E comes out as 30.4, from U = 32.54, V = 32.55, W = 34.65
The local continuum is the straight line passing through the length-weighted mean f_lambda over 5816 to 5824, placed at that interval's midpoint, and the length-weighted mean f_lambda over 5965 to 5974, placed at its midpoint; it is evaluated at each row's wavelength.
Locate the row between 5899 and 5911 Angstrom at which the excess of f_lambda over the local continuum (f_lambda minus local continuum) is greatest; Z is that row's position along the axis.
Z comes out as 5907.0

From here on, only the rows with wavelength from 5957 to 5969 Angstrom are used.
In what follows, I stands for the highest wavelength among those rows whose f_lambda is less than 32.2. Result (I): 5968.5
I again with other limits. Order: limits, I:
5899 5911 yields 5910.0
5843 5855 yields 5853.0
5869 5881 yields 5880.0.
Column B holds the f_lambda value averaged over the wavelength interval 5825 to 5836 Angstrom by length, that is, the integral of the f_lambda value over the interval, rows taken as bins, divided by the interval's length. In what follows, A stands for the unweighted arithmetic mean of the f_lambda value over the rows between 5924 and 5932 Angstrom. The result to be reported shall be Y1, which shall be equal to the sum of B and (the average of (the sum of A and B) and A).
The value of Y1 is 80.8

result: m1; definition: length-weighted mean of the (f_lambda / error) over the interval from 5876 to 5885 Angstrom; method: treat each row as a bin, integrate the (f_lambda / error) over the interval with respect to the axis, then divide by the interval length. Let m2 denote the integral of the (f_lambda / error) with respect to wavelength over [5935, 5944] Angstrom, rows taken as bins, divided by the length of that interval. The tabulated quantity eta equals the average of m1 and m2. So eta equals 28.6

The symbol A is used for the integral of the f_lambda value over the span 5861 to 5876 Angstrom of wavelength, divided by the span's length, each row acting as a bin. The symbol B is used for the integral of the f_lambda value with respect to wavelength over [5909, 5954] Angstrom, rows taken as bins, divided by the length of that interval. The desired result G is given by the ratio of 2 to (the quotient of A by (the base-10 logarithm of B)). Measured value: 0.091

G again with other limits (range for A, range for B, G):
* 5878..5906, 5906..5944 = 0.098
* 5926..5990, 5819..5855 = 0.095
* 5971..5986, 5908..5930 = 0.093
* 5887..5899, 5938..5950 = 0.104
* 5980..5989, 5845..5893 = 0.092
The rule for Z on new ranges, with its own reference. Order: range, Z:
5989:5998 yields 5989.5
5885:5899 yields 5886.0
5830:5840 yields 5833.5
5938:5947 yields 5941.5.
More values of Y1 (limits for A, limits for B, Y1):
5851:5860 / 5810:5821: 80.7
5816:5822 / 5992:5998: 81.8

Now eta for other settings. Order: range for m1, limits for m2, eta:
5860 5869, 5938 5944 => 28.5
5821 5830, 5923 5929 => 24.8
